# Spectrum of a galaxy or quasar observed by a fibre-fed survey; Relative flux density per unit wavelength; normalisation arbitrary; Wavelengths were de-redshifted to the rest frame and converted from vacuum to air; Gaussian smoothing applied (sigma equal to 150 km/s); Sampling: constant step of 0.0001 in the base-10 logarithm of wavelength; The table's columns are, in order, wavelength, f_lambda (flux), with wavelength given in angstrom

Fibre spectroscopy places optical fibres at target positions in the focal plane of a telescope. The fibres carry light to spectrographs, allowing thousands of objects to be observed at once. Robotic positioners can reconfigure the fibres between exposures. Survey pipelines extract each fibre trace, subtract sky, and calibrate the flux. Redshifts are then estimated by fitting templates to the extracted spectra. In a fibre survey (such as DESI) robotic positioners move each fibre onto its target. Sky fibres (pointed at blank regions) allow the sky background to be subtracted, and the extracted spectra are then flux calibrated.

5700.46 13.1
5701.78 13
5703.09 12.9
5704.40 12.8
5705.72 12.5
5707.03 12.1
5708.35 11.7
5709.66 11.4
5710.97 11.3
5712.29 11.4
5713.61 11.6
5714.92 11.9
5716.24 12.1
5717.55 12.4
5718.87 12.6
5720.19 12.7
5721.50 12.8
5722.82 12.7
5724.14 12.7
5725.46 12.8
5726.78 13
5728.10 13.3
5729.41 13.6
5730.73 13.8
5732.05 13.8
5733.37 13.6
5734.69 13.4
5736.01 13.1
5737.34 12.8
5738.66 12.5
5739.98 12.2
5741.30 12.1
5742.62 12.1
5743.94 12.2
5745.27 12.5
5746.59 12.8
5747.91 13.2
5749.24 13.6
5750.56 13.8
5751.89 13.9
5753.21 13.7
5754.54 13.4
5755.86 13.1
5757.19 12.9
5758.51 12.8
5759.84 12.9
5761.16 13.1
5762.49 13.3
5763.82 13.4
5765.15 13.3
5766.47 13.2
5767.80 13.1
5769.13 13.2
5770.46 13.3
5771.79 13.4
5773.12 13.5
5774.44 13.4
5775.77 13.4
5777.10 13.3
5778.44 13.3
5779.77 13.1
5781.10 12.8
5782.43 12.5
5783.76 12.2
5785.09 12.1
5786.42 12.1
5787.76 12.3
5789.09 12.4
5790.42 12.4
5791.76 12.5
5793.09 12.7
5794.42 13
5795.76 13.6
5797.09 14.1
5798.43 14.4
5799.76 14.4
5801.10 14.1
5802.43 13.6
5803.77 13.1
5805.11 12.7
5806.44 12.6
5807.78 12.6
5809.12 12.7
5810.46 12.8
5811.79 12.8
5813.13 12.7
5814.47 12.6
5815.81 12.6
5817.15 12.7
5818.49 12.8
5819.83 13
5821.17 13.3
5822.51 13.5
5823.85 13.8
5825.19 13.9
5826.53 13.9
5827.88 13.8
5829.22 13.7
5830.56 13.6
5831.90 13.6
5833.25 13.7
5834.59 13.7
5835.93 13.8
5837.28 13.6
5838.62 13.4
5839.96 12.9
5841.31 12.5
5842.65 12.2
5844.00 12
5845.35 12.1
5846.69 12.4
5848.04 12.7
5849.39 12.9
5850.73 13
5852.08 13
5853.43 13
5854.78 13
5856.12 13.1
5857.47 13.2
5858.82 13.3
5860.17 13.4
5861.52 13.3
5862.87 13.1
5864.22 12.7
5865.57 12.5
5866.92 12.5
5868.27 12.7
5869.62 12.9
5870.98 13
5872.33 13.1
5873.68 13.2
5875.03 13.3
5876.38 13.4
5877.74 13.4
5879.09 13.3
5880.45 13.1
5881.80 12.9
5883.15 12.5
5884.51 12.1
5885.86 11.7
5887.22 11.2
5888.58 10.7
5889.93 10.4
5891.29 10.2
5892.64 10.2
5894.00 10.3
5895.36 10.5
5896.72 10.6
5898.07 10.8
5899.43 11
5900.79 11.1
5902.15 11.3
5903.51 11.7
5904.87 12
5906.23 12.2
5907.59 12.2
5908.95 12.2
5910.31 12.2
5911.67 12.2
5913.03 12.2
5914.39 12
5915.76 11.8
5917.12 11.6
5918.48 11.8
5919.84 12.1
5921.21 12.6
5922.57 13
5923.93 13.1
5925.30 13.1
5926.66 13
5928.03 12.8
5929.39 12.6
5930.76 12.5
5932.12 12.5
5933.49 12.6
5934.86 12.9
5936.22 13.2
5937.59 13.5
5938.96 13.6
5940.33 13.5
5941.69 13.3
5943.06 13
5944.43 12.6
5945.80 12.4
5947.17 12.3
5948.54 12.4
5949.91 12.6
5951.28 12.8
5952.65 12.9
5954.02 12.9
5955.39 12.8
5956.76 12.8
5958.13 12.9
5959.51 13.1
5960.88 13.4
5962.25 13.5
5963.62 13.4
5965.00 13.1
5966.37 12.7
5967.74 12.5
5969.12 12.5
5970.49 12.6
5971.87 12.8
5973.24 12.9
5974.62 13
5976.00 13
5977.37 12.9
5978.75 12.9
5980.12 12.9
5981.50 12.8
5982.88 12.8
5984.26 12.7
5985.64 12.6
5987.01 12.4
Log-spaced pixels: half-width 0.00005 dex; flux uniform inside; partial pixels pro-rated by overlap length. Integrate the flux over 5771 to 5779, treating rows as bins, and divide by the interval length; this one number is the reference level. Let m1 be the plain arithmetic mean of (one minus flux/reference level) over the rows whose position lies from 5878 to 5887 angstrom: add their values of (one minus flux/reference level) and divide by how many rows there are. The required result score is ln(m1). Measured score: -2.8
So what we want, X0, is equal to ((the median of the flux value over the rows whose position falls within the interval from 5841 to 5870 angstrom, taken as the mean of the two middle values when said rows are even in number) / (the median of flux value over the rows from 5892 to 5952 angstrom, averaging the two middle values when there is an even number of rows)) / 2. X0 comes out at 0.522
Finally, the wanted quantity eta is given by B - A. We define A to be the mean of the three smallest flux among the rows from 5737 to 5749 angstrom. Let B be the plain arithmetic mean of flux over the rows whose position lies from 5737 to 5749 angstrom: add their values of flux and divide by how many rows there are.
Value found 0.36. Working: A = 12.1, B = 12.5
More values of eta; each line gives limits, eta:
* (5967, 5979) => 0.26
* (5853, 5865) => 0.22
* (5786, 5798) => 0.52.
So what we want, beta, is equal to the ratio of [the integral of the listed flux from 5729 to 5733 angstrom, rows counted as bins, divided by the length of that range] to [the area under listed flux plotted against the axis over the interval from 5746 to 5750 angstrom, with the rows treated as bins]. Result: 0.260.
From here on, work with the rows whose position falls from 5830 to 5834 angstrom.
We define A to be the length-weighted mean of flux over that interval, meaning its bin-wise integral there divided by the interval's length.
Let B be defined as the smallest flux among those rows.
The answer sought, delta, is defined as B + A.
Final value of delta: 27.2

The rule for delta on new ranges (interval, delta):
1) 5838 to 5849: 24.5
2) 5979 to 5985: 25.5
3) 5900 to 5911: 23.0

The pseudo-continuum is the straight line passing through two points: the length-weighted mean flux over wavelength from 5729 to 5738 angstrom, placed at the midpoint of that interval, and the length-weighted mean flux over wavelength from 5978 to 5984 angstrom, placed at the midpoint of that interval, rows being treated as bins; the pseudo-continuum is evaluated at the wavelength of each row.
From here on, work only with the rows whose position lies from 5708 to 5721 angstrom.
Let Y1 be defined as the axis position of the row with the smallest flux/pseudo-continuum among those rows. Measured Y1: 5710.97 angstrom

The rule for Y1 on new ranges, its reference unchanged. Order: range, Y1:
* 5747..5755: 5747.91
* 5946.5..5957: 5947.17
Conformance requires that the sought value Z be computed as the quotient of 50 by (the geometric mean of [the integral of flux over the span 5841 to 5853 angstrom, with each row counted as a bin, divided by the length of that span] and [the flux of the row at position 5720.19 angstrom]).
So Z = 3.96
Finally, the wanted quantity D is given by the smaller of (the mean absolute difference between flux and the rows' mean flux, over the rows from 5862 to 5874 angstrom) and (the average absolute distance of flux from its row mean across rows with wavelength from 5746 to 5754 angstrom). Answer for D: 0.23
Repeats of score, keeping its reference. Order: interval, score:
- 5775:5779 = -5.7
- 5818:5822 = -3.7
